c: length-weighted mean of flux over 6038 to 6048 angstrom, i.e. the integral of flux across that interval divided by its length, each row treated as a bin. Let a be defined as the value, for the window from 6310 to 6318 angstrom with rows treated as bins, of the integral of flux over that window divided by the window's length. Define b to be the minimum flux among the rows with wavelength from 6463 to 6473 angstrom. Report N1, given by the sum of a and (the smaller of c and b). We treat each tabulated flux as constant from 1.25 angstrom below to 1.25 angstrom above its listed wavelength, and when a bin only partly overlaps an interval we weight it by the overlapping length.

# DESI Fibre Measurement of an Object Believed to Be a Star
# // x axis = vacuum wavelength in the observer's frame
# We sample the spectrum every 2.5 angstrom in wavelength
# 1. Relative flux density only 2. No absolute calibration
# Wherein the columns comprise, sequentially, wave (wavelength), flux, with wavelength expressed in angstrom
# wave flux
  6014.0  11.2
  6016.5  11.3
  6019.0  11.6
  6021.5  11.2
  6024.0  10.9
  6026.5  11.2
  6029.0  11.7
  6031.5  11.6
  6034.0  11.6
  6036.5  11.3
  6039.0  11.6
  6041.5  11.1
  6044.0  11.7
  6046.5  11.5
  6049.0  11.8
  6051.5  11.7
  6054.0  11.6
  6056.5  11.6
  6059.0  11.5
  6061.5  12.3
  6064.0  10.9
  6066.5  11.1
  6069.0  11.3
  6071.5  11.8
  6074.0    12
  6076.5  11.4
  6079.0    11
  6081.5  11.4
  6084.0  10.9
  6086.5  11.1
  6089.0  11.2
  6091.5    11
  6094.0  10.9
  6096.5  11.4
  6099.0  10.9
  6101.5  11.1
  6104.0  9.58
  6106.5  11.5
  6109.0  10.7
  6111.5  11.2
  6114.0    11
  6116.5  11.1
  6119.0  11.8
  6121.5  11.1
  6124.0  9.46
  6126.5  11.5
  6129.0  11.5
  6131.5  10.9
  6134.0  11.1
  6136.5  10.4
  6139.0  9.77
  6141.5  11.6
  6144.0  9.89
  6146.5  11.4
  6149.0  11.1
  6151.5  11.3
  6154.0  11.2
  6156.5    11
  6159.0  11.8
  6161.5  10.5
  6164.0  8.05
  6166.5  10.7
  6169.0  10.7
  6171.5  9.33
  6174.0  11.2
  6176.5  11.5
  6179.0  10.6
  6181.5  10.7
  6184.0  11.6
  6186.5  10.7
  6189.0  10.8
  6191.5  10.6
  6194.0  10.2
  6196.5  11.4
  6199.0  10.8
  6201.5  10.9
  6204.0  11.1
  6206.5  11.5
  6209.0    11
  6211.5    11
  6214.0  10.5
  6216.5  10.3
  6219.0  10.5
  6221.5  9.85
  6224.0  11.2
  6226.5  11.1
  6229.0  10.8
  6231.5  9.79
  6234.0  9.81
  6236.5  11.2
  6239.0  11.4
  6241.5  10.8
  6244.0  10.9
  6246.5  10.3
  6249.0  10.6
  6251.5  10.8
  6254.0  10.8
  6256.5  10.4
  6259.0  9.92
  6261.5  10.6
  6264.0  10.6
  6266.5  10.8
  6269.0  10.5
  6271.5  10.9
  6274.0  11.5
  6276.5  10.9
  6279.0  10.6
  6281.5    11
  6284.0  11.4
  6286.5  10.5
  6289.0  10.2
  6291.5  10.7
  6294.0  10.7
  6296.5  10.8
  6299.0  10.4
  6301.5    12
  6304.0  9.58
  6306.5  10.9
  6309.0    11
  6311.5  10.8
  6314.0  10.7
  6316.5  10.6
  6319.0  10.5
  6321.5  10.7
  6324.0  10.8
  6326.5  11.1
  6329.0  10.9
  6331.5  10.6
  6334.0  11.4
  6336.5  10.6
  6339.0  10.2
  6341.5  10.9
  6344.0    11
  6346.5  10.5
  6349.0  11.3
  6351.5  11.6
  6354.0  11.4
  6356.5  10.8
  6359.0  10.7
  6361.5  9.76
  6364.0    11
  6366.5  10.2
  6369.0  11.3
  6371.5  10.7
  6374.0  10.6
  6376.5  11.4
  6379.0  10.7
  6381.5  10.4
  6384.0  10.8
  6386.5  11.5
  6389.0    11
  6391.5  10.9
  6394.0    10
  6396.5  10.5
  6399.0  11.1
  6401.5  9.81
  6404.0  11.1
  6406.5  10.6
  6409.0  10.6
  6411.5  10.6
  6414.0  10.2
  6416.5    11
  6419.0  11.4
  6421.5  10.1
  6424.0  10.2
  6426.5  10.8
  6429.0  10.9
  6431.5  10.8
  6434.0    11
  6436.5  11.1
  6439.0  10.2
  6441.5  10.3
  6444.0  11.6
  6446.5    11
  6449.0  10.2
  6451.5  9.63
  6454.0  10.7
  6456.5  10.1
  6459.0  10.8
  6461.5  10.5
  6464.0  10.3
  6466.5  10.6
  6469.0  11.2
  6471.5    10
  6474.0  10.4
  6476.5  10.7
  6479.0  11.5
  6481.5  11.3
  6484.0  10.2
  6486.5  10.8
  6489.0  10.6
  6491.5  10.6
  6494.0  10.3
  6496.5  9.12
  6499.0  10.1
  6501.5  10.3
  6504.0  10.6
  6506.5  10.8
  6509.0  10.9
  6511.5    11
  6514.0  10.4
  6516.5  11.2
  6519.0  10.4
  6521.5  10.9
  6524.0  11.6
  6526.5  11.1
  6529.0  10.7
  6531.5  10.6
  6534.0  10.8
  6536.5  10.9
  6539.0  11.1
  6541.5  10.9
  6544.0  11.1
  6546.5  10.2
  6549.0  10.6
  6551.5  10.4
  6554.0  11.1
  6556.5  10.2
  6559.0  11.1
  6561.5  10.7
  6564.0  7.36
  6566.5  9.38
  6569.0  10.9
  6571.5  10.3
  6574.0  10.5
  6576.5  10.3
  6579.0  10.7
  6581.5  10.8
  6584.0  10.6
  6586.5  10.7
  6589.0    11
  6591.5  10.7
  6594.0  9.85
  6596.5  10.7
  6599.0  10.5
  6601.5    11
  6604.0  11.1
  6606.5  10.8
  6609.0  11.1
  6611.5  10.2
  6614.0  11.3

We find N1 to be 20.70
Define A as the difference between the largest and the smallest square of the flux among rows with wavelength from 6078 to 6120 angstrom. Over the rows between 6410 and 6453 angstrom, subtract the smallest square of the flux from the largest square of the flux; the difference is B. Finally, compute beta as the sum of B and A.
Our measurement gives 89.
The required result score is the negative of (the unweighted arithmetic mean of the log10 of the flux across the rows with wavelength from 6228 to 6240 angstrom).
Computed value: -1.02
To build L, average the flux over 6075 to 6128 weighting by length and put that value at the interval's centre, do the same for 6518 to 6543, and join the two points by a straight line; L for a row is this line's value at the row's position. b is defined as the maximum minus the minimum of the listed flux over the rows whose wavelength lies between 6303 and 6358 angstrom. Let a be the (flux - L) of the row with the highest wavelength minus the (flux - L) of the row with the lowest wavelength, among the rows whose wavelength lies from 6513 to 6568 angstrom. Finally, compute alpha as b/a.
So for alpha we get -2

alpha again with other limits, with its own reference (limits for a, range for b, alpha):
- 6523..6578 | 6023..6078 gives -1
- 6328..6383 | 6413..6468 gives -4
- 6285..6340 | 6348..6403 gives -6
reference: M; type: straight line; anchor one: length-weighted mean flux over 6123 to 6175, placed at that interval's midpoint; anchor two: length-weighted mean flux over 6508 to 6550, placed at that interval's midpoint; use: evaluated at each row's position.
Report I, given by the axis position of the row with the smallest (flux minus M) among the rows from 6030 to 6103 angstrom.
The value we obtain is 6099.0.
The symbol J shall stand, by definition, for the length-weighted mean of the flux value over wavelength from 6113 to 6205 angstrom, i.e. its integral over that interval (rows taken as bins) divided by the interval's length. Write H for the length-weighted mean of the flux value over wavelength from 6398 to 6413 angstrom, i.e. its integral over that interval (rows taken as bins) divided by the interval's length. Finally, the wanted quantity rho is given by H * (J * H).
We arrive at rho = 1220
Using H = 10.6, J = 10.8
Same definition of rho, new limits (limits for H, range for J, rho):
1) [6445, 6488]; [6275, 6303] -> 1215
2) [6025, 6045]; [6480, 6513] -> 1382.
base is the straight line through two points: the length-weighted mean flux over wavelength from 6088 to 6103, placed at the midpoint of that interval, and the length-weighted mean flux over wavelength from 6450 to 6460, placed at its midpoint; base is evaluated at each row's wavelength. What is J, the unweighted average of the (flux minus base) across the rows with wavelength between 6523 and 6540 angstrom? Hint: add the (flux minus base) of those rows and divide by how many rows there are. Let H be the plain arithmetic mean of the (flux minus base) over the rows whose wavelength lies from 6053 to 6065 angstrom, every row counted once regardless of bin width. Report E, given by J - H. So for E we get 0.4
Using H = 0.45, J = 0.8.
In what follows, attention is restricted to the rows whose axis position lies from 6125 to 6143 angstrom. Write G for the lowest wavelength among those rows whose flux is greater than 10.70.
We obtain 6126.5 angstrom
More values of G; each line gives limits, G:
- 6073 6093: 6074.0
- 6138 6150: 6141.5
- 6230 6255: 6236.5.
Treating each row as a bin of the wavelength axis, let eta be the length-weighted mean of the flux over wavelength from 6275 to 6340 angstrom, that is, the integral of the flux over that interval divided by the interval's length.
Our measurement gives 10.8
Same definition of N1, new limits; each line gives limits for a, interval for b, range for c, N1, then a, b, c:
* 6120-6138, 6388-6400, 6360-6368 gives 20.85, 10.8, 10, 10.4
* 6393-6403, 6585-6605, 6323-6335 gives 20.23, 10.4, 9.85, 11.0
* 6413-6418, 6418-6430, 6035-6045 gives 20.76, 10.7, 10.1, 11.4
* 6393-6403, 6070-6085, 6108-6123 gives 21.28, 10.4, 10.9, 11.1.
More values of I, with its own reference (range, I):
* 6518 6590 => 6564.0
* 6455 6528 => 6496.5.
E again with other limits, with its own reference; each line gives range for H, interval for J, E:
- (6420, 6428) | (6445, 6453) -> 0.0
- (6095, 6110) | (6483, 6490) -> 0.5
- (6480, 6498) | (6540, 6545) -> 0.7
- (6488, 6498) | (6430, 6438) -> 0.7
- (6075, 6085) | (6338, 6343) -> -0.1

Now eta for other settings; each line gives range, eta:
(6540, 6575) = 10.3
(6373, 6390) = 10.9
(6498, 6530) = 10.8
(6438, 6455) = 10.5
